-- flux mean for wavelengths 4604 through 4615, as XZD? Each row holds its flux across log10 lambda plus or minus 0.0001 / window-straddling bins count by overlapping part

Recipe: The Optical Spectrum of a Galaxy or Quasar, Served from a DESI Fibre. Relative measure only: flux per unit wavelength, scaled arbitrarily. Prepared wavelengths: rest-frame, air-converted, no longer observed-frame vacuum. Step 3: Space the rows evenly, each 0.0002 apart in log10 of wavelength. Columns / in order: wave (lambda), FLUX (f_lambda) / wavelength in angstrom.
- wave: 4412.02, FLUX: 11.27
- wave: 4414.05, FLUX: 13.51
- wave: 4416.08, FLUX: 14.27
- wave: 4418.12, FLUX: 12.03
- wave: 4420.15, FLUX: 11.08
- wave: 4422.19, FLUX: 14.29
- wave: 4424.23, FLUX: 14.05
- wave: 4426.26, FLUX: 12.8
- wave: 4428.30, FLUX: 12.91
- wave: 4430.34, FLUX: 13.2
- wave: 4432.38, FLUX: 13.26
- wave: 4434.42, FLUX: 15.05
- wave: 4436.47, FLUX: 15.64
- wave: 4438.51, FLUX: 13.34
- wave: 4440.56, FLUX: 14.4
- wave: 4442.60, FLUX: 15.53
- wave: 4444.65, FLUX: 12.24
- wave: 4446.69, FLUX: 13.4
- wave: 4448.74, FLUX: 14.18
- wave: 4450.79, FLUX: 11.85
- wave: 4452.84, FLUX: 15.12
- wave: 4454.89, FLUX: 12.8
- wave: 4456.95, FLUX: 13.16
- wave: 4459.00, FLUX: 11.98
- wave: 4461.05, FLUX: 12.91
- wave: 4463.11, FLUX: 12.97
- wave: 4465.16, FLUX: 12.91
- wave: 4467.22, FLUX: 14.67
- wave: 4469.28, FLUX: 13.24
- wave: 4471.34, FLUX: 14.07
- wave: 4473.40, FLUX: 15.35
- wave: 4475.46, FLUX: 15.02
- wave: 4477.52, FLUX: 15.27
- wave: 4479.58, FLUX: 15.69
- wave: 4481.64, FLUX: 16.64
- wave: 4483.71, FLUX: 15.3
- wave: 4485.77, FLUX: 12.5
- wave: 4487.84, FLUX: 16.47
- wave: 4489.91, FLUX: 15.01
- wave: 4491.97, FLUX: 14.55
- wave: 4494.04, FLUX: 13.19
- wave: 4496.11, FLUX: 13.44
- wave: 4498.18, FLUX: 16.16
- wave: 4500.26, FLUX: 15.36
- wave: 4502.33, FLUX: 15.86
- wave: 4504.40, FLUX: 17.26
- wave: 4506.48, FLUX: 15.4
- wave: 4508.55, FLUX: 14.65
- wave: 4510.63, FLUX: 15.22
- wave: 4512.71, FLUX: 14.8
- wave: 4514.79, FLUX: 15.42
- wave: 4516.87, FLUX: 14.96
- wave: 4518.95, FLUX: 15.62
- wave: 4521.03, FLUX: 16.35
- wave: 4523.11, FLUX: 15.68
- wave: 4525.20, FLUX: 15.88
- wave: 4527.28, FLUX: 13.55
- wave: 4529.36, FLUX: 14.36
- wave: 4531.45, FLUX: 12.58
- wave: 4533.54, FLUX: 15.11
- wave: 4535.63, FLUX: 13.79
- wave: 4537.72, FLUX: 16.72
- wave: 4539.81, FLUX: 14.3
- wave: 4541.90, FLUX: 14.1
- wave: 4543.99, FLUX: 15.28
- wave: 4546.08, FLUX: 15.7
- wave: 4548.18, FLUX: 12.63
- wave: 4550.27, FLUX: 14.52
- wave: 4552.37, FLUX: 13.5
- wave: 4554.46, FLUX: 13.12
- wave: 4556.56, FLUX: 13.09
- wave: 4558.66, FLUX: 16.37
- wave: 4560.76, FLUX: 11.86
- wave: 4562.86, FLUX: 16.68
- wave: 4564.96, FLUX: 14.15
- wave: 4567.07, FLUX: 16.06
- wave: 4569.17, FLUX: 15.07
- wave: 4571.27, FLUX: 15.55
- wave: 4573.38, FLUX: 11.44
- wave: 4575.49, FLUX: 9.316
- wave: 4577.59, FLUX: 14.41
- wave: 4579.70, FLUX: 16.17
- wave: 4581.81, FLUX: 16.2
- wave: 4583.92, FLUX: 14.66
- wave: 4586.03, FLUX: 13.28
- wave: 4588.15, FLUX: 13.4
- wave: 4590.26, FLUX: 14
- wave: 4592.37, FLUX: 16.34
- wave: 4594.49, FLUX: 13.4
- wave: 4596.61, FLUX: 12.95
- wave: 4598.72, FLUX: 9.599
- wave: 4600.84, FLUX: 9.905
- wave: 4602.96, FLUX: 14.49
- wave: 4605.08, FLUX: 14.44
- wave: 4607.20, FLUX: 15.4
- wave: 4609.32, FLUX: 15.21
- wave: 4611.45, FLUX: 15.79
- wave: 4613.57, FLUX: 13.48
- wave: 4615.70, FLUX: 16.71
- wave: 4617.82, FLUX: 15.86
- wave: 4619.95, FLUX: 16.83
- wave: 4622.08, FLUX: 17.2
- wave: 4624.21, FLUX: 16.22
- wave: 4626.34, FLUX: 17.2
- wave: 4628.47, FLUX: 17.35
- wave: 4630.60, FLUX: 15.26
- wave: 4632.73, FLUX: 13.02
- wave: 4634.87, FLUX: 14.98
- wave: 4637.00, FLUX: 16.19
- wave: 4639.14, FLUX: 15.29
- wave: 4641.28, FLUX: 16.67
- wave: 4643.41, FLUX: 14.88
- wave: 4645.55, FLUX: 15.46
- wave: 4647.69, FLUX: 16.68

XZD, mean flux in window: 14.9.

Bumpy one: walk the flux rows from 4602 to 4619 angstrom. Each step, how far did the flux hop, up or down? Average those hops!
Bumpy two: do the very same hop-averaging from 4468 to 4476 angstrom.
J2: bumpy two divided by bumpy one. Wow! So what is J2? 0.70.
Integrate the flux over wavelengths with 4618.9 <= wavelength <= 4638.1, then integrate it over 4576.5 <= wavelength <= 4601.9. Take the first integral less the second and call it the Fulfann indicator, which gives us -40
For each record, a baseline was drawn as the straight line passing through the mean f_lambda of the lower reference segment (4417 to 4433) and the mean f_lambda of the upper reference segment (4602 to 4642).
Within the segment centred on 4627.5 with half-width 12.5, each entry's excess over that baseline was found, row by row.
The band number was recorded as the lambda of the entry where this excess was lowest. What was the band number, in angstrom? 4632.73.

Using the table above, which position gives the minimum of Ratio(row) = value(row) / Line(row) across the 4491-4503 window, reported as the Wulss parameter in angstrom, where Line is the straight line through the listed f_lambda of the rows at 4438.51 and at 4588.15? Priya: 4494.04 angstrom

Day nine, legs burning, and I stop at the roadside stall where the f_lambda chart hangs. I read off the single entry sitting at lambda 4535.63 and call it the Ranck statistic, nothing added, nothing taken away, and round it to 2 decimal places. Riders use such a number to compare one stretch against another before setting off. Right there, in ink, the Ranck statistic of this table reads 13.79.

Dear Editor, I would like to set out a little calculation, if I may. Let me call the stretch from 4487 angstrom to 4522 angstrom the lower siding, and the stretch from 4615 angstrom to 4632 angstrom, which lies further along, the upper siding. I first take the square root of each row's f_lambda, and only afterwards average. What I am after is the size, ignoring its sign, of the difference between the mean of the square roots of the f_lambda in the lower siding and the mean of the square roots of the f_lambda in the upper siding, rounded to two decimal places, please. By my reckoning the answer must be 0.16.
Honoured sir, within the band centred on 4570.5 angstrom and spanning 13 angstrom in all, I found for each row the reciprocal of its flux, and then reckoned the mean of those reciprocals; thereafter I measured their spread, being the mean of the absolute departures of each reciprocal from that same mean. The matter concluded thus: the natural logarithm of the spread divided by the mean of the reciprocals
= -1.7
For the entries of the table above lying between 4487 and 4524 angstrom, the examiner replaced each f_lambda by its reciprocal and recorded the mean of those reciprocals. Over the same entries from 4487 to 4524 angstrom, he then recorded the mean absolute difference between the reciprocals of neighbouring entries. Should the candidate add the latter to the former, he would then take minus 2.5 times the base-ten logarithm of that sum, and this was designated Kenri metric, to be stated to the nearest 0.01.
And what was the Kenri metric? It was 2.89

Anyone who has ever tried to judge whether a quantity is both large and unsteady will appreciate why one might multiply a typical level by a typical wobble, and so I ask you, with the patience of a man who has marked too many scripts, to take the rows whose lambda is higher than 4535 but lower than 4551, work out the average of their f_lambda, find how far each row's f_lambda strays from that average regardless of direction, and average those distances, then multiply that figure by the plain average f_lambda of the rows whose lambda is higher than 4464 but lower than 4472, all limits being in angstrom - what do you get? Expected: 13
